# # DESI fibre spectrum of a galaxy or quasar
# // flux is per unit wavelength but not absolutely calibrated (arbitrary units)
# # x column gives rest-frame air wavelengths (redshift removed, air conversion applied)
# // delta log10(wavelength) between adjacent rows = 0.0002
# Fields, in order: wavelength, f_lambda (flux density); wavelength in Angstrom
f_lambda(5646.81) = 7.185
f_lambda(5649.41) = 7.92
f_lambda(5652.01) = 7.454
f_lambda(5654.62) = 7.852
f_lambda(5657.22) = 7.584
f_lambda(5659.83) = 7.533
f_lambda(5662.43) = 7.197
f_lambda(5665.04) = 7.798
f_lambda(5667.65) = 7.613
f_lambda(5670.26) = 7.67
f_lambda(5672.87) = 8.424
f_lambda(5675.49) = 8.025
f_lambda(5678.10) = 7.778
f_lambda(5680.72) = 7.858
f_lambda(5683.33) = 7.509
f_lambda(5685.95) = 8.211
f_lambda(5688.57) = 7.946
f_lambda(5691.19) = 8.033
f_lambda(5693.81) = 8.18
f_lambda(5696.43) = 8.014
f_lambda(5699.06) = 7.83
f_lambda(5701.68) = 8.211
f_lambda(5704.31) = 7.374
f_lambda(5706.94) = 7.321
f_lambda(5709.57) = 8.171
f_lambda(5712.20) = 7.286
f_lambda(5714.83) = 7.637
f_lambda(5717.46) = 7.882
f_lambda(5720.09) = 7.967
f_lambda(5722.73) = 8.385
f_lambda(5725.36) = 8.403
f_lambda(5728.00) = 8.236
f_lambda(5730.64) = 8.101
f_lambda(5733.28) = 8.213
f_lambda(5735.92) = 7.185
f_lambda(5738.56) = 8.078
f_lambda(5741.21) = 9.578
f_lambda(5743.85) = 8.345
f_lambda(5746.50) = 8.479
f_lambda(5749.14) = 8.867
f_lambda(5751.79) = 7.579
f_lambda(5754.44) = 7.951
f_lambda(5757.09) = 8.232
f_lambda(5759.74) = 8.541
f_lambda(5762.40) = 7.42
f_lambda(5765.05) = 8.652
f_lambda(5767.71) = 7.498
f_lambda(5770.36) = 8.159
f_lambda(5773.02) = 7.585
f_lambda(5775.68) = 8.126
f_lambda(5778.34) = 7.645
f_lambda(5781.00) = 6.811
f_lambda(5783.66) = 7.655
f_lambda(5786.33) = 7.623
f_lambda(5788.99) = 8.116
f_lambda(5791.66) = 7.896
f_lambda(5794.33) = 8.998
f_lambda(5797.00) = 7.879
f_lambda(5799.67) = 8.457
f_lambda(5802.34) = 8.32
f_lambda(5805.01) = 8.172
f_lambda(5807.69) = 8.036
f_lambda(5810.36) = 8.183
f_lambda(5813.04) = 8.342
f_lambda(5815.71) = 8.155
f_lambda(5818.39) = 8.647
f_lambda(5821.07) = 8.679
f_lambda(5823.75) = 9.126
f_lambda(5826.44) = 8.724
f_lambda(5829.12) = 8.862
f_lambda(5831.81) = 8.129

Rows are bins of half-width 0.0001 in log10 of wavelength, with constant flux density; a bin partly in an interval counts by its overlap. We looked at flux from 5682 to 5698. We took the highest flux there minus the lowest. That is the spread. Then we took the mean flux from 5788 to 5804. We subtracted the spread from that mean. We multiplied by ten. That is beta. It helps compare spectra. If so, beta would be 75.8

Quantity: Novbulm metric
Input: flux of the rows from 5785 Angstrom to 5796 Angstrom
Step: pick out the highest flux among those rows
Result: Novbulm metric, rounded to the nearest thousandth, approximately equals 8.998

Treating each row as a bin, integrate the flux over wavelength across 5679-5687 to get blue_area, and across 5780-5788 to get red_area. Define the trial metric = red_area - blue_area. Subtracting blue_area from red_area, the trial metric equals -3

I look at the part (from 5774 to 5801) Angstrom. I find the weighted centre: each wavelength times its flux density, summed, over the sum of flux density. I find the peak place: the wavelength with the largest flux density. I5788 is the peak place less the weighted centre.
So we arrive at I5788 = 6.4 Angstrom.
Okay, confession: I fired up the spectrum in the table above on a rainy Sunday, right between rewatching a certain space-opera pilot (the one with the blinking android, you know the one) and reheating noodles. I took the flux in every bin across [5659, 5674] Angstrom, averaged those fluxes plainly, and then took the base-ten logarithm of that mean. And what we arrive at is 0.887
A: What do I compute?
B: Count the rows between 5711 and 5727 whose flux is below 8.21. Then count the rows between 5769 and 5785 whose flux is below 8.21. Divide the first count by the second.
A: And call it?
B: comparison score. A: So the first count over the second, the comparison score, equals 0.67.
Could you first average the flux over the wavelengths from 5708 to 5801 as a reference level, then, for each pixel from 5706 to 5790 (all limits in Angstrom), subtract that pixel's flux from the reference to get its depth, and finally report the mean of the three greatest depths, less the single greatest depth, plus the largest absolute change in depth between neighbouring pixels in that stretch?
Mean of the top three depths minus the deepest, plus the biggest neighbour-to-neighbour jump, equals 1.22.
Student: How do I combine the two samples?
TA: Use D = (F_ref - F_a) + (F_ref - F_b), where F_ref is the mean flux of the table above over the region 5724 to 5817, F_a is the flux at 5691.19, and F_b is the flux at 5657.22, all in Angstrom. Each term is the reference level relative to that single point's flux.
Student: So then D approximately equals 0.6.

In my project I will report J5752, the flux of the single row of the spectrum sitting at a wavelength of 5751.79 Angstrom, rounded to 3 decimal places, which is 7.579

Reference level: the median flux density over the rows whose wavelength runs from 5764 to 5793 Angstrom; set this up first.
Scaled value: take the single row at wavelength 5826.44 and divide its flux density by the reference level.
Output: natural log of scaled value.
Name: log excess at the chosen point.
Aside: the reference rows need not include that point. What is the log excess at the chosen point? 0.13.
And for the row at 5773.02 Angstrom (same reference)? -0.01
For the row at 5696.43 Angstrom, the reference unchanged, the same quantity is 0.05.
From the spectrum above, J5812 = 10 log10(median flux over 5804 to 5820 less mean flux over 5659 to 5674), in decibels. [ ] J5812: -3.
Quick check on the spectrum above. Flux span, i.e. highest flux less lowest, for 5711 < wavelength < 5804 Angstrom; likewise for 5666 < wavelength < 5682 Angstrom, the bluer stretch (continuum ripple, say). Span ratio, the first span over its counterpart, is 3.4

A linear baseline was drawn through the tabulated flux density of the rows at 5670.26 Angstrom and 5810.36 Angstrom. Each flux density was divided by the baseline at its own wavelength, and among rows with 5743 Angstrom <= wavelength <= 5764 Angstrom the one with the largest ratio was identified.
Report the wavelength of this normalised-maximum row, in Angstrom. 5749.14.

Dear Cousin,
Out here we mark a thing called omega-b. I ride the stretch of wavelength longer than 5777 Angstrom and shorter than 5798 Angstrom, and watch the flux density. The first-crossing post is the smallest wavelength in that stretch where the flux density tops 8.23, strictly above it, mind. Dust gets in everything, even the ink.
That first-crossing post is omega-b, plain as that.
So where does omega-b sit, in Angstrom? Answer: 5794.33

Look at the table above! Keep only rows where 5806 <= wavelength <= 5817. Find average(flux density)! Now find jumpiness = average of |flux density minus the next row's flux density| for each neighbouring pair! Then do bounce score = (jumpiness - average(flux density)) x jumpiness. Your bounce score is -1.3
